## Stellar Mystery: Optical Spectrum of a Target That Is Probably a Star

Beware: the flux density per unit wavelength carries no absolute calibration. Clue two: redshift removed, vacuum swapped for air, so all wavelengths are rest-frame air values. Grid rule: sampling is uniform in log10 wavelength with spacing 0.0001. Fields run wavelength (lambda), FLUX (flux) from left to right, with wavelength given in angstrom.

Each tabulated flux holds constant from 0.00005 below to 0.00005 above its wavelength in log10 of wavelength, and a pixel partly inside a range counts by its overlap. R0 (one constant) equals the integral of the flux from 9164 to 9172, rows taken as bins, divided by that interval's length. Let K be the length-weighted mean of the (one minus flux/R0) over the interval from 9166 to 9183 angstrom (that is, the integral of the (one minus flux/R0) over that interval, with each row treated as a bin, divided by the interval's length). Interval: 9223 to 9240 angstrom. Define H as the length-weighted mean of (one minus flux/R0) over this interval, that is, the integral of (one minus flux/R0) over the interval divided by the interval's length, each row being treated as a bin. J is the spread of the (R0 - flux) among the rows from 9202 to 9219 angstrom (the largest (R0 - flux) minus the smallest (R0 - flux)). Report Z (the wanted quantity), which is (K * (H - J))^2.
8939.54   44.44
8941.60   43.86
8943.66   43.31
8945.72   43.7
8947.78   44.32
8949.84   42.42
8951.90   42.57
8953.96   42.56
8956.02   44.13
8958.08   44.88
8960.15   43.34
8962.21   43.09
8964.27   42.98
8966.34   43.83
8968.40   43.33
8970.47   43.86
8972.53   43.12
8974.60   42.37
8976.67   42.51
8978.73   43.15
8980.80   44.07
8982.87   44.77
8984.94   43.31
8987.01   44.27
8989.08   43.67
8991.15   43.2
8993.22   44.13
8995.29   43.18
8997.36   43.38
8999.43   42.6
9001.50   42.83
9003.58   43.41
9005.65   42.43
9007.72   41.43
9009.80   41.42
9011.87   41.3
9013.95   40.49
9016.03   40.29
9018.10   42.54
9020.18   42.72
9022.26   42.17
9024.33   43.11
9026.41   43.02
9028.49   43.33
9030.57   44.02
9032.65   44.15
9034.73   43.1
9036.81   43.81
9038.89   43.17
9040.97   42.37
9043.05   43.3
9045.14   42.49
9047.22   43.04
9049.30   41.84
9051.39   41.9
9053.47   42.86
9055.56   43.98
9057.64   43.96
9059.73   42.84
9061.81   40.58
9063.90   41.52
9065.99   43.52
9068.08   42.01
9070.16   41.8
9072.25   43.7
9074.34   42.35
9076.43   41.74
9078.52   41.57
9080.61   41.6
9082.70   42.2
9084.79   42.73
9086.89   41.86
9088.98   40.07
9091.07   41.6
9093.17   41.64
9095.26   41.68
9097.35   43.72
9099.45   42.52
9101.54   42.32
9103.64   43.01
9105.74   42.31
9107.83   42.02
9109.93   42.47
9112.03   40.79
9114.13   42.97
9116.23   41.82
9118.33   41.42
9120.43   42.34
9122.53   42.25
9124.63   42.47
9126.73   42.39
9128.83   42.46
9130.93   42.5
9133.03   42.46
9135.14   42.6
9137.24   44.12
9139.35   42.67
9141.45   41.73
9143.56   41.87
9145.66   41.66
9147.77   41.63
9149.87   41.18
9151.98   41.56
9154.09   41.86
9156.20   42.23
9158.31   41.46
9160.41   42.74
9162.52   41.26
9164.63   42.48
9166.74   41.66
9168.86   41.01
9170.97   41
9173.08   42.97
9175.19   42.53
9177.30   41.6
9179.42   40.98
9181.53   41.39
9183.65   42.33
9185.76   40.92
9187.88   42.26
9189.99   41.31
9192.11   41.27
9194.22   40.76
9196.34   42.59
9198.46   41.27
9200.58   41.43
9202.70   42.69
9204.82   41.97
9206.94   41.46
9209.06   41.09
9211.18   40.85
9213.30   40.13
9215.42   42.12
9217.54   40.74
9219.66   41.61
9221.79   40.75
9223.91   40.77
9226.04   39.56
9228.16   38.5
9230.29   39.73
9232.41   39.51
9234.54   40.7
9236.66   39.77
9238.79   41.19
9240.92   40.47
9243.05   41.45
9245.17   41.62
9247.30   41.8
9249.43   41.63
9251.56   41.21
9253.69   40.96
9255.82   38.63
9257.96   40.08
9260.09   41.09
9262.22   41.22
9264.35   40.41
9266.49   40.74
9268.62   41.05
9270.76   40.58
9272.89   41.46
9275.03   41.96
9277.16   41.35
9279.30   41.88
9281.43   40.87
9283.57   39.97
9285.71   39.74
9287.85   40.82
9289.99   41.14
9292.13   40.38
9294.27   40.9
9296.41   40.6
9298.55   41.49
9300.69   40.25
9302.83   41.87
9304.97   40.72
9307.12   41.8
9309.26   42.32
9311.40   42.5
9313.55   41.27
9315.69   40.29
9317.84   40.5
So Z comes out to 0.0002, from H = 0.036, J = 2.6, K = 0.00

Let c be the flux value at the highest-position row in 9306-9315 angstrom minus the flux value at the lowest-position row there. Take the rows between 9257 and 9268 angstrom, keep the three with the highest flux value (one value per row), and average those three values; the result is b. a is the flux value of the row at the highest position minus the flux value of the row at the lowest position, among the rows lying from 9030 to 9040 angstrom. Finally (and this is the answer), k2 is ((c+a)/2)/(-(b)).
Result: 0.017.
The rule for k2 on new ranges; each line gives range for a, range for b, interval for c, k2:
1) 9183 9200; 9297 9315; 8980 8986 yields 0.022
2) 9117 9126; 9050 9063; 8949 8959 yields -0.040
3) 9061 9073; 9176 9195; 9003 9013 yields -0.012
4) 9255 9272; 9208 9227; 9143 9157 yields -0.028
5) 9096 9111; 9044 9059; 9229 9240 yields -0.002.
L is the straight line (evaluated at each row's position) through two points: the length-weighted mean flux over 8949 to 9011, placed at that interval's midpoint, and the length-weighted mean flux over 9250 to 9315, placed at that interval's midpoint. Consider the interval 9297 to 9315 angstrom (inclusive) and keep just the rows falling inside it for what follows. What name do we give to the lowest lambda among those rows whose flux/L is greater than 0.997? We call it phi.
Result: 9298.55 angstrom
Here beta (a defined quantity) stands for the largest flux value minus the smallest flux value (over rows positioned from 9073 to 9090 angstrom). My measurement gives 2.7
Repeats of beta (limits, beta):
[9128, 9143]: 2.4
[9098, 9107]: 0.7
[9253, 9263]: 2.6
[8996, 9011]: 2.0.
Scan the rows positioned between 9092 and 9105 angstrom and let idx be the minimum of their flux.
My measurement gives 41.64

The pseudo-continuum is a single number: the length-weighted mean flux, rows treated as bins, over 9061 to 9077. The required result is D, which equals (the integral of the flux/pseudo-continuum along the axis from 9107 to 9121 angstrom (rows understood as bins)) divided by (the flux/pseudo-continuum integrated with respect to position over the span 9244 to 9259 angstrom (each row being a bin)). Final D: 0.96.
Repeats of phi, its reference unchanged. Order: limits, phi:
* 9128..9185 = 9128.83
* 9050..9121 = 9053.47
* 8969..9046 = 8970.47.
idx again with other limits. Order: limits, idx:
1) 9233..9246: 39.77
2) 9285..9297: 39.74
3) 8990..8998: 43.18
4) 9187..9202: 40.76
